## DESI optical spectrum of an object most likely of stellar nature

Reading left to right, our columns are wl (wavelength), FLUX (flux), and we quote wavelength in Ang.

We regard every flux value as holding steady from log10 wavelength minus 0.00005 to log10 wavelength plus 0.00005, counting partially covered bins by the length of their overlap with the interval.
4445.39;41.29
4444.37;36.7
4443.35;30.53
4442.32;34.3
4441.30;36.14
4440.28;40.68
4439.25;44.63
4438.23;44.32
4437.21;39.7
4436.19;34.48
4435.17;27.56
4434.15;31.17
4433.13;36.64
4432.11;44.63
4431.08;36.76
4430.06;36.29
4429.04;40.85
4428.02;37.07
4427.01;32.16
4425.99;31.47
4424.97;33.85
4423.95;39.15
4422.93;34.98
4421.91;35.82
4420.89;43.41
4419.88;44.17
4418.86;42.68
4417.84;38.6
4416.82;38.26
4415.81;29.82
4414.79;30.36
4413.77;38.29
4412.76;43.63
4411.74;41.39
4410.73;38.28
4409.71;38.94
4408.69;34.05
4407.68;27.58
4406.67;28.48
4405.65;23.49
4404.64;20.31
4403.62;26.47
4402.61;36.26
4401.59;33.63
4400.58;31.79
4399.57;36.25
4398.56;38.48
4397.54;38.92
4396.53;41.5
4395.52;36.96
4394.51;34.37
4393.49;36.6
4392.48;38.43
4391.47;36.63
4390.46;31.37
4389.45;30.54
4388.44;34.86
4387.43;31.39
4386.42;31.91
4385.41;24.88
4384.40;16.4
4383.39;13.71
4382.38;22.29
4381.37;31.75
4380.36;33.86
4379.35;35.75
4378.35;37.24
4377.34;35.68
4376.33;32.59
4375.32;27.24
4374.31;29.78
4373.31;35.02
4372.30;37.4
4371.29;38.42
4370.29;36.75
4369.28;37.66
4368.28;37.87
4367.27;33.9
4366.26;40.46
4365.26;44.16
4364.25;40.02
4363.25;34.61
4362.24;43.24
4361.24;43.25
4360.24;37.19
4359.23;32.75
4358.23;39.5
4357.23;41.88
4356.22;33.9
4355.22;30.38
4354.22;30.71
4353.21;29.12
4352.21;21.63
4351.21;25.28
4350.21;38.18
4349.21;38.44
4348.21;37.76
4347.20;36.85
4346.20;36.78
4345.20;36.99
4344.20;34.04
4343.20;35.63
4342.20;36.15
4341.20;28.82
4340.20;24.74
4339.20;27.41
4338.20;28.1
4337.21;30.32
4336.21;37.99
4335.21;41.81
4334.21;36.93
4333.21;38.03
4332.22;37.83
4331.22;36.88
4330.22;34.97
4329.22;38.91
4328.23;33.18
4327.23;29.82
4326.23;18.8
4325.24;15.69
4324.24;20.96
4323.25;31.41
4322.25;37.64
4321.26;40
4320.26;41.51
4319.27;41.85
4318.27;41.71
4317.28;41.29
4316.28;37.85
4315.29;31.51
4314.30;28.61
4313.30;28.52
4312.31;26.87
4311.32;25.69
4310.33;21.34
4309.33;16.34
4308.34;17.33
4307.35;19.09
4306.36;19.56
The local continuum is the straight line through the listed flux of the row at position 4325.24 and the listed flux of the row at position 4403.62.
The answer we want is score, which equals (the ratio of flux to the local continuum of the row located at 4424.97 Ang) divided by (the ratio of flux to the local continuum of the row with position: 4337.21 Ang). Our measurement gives 0.7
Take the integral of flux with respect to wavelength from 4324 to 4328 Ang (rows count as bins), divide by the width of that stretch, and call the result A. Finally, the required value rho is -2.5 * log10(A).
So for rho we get -3.361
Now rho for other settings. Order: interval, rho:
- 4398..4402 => -3.864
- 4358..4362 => -3.963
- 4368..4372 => -3.941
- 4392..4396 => -3.907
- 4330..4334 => -3.922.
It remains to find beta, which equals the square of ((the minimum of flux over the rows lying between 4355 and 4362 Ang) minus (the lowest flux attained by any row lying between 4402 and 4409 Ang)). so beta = 101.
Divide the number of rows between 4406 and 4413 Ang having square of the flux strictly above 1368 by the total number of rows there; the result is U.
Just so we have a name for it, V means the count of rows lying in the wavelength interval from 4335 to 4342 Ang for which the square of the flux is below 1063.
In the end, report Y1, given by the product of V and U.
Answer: 2.9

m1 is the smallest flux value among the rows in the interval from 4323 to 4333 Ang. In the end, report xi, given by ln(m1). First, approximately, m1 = 15.69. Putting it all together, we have 2.75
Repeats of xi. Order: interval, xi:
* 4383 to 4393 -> 2.62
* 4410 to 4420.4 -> 3.40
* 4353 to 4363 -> 3.37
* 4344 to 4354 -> 3.07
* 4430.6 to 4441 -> 3.32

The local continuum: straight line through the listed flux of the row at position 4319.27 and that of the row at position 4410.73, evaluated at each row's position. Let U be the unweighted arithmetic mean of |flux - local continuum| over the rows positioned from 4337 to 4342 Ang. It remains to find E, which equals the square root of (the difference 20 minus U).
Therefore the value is 2.6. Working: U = 13.2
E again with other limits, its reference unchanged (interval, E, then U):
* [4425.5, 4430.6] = 4.1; 3.4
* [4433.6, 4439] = 3.8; 5.7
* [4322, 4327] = 1.8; 16.8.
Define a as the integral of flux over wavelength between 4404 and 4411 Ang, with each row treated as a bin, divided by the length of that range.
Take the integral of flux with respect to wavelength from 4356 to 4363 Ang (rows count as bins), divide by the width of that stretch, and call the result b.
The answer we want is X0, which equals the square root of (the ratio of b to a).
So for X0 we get 1.14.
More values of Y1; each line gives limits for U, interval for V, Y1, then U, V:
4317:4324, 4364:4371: 0.0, 0.86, 0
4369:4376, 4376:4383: 1.3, 0.43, 3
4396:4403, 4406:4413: 0.9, 0.43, 2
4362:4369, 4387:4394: 2.1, 0.71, 3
